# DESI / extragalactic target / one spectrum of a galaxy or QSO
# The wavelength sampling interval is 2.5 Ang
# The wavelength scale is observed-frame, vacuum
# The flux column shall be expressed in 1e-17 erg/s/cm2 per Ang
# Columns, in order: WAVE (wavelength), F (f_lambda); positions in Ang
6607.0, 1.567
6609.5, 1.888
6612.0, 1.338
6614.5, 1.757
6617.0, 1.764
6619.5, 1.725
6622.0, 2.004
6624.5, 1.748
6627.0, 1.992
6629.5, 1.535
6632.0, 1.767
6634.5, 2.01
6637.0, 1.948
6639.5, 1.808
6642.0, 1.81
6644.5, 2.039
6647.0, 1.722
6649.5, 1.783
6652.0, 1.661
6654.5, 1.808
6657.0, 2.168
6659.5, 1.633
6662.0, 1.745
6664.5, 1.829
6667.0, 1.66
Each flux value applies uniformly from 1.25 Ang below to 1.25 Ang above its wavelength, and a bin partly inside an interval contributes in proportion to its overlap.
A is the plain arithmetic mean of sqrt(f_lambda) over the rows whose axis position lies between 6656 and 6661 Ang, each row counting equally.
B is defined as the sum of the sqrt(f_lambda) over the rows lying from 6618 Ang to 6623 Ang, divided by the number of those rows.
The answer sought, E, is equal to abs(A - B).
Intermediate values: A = 1.38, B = 1.36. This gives 0.011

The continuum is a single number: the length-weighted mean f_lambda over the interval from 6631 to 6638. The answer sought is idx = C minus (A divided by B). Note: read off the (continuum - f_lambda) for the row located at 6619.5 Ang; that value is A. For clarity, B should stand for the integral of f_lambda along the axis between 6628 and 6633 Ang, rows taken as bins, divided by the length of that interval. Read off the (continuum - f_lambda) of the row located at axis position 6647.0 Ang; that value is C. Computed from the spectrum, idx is 0.08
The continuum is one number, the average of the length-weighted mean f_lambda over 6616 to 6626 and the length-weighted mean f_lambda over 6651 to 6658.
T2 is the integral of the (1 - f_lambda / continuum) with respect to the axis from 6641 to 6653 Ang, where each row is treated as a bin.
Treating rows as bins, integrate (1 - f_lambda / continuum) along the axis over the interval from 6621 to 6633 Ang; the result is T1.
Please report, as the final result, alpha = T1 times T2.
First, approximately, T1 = 0.3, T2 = 0.3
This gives 0.07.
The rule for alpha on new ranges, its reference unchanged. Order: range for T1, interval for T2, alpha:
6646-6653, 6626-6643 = 0.04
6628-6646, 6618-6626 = 0.00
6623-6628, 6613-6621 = -0.03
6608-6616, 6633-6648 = -0.29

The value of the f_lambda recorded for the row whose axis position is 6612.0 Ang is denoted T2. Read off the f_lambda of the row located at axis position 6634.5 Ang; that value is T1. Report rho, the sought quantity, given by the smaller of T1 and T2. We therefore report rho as 1.34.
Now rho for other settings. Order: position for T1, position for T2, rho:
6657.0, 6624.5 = 1.75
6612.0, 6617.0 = 1.34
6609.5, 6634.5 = 1.89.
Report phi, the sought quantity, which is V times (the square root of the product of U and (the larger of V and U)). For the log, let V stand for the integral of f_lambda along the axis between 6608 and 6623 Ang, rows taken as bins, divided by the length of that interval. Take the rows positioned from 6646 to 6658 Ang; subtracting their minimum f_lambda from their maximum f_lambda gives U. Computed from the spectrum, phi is 1.63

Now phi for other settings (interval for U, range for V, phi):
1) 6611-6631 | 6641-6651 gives 2.03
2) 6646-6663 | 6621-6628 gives 1.93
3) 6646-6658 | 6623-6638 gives 1.77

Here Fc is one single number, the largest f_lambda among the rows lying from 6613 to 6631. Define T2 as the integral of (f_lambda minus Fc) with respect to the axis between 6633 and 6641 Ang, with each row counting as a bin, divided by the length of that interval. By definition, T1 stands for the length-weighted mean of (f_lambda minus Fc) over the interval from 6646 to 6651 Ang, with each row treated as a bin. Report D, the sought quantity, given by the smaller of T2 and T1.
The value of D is -0.25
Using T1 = -0.25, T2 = -0.09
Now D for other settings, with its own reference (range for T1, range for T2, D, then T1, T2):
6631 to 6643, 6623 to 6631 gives -0.24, -0.13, -0.24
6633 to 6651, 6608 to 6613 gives -0.38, -0.13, -0.38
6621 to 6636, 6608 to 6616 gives -0.34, -0.16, -0.34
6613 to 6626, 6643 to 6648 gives -0.21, -0.21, -0.12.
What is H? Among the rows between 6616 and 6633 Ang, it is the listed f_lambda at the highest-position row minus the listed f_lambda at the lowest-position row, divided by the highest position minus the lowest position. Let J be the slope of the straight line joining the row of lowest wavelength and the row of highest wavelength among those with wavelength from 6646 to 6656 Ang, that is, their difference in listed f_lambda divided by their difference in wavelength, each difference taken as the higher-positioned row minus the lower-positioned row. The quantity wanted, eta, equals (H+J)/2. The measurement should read 0.006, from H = 0.000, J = 0.011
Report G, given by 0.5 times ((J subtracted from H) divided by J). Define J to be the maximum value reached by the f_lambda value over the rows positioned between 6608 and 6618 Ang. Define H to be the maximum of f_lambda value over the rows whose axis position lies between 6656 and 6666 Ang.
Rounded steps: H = 2.168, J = 1.888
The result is 0.07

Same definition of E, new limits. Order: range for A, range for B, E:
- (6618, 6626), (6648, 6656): 0.027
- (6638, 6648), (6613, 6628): 0.005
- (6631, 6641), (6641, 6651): 0.017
